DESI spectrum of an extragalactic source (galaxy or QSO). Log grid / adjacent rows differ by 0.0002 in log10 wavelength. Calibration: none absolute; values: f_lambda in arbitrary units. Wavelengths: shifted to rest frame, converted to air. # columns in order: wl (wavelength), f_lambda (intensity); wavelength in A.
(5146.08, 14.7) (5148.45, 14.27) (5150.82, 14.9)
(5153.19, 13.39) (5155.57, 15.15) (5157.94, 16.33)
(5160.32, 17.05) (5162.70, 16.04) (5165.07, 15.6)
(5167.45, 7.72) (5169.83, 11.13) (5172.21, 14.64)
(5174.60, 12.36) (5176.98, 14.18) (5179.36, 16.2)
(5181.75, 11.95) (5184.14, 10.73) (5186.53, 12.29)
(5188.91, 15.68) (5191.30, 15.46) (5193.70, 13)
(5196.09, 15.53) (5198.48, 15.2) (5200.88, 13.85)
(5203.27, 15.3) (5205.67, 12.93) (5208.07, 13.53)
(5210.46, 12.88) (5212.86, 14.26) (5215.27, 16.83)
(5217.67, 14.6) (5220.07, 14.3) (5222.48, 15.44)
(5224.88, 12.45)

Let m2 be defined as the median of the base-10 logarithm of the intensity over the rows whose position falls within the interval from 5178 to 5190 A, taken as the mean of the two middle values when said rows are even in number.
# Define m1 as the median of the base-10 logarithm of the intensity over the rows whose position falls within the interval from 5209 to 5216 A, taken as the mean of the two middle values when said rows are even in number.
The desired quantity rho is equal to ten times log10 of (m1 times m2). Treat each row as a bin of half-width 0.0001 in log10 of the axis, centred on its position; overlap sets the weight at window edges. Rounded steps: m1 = 1.15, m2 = 1.090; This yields 0.99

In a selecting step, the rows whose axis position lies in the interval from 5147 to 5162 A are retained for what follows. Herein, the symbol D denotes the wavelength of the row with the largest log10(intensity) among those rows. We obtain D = 5160.32 A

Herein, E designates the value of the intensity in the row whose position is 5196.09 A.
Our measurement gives 15.53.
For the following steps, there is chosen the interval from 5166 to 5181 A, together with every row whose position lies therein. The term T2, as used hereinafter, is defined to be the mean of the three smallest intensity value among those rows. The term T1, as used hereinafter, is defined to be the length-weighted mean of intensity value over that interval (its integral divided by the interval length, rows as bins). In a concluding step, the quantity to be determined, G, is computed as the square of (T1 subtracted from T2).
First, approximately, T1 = 12.73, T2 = 10.4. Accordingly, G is 5.4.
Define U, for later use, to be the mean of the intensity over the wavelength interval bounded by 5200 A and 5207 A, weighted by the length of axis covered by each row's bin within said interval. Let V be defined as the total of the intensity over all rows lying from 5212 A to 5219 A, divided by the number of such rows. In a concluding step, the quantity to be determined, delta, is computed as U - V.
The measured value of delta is -1.2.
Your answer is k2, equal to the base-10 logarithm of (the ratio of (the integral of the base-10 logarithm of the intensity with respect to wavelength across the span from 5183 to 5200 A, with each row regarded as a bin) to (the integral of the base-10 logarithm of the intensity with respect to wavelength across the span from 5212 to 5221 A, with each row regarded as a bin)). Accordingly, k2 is 0.3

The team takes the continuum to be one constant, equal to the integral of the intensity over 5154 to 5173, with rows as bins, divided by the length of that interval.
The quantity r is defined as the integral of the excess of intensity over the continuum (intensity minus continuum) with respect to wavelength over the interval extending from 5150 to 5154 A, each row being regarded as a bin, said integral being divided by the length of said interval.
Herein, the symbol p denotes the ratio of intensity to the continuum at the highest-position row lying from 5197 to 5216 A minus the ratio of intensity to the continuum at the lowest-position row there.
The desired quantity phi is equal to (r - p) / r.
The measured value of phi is 4.4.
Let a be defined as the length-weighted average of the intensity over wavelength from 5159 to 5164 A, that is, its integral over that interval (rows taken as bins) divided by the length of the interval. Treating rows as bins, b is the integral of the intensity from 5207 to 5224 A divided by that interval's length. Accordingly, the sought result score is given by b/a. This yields 0.88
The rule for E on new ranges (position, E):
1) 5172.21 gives 14.64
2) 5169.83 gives 11.13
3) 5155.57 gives 15.15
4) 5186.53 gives 12.29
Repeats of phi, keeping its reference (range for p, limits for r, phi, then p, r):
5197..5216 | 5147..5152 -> 0.7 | 0.11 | 0.4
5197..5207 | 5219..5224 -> 1.3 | -0.16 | 0.5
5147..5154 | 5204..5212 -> 0.9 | -0.06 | -0.9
